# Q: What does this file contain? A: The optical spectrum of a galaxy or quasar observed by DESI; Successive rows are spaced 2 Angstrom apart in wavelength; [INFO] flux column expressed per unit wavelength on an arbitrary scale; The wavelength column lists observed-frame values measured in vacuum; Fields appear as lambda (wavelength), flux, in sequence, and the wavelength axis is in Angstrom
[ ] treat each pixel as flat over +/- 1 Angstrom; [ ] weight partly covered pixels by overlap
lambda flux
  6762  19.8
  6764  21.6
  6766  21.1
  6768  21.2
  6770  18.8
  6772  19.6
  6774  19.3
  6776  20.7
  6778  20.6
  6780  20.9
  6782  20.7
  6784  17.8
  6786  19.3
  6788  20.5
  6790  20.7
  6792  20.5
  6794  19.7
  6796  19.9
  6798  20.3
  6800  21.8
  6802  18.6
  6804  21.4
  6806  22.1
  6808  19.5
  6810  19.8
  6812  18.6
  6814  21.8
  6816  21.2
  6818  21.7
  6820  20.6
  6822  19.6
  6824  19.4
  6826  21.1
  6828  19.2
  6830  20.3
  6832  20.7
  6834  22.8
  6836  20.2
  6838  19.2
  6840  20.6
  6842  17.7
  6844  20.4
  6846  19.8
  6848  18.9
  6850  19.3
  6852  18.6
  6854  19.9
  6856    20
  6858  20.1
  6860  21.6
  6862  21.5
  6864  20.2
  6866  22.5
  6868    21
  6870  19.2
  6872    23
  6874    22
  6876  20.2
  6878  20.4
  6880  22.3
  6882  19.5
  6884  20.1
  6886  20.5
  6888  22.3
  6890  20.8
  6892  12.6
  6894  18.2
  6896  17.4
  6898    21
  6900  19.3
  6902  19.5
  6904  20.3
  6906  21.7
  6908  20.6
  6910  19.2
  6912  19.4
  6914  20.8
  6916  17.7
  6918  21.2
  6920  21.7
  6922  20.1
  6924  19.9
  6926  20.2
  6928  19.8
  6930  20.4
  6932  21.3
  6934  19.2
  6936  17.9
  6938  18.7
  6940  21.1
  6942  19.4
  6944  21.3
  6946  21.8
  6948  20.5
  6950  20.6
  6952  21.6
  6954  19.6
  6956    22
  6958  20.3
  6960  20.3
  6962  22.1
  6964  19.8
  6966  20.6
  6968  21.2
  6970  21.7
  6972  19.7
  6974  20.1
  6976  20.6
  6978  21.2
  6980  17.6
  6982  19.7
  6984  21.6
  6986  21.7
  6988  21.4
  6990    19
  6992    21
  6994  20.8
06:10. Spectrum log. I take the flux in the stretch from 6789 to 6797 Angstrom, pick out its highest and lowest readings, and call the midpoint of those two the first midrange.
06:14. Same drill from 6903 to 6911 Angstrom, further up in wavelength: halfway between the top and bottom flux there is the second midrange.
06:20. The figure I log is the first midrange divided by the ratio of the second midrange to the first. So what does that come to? 20.0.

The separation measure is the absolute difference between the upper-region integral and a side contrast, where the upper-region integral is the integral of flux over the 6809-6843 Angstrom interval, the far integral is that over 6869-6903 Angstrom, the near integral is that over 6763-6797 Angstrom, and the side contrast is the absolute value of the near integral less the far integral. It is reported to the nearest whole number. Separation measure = 680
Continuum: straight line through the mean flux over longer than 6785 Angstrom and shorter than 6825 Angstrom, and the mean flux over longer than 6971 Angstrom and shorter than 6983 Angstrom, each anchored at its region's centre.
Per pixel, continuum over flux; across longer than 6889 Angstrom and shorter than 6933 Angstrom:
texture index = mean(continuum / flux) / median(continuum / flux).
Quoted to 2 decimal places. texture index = 1.04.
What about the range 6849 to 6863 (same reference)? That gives 1.00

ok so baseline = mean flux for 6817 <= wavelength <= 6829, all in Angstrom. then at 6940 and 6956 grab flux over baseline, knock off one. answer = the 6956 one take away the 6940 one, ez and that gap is 0.044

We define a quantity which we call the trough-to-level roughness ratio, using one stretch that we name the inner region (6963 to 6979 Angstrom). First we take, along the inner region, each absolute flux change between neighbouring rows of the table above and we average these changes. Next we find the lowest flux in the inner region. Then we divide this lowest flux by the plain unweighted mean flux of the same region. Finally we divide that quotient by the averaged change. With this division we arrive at 1.2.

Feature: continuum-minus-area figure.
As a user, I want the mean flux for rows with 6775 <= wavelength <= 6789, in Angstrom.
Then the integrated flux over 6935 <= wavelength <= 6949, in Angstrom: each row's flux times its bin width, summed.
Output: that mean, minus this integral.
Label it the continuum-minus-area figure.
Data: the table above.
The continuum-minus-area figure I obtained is -261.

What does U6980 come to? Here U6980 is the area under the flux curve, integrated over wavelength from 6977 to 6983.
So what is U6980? 117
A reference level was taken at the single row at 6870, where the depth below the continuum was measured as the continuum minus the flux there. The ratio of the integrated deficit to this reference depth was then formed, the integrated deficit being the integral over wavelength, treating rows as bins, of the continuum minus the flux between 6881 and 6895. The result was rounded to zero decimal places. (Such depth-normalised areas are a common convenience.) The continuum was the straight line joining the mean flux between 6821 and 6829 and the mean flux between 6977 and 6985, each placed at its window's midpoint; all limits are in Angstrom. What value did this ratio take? 16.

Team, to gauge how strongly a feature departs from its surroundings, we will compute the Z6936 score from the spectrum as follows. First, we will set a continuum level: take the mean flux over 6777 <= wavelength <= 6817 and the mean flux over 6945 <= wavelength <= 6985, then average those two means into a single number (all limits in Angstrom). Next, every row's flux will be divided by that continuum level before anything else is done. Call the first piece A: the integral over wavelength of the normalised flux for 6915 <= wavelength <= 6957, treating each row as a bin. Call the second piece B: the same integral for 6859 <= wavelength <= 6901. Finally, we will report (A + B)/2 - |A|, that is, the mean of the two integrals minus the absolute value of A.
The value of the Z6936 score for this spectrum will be -0.020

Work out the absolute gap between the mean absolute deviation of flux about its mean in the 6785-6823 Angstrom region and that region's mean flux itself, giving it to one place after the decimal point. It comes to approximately 19.5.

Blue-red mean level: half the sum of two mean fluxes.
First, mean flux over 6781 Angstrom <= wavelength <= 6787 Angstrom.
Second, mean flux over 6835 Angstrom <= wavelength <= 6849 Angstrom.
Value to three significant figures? 19.4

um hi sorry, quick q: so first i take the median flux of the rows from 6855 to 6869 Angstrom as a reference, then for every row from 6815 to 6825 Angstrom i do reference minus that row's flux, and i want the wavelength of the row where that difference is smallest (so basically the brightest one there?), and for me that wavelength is 6818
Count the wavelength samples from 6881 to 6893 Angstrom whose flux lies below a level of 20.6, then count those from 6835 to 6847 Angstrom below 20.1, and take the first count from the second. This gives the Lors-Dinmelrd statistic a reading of -1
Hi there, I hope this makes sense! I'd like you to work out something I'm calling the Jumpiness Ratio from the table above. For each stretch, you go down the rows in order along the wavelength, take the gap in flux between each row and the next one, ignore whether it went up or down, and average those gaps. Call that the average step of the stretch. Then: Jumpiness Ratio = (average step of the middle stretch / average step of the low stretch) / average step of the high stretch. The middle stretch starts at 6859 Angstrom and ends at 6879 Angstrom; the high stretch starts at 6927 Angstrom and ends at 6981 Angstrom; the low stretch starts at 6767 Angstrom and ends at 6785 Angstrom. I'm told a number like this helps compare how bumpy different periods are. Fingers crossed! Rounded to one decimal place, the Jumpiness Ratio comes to 1.1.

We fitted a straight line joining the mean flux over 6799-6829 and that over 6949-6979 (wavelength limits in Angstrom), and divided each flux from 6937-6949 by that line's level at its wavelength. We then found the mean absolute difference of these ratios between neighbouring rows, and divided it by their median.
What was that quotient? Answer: 0.075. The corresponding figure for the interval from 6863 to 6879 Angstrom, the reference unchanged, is 0.086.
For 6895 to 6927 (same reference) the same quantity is 0.070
